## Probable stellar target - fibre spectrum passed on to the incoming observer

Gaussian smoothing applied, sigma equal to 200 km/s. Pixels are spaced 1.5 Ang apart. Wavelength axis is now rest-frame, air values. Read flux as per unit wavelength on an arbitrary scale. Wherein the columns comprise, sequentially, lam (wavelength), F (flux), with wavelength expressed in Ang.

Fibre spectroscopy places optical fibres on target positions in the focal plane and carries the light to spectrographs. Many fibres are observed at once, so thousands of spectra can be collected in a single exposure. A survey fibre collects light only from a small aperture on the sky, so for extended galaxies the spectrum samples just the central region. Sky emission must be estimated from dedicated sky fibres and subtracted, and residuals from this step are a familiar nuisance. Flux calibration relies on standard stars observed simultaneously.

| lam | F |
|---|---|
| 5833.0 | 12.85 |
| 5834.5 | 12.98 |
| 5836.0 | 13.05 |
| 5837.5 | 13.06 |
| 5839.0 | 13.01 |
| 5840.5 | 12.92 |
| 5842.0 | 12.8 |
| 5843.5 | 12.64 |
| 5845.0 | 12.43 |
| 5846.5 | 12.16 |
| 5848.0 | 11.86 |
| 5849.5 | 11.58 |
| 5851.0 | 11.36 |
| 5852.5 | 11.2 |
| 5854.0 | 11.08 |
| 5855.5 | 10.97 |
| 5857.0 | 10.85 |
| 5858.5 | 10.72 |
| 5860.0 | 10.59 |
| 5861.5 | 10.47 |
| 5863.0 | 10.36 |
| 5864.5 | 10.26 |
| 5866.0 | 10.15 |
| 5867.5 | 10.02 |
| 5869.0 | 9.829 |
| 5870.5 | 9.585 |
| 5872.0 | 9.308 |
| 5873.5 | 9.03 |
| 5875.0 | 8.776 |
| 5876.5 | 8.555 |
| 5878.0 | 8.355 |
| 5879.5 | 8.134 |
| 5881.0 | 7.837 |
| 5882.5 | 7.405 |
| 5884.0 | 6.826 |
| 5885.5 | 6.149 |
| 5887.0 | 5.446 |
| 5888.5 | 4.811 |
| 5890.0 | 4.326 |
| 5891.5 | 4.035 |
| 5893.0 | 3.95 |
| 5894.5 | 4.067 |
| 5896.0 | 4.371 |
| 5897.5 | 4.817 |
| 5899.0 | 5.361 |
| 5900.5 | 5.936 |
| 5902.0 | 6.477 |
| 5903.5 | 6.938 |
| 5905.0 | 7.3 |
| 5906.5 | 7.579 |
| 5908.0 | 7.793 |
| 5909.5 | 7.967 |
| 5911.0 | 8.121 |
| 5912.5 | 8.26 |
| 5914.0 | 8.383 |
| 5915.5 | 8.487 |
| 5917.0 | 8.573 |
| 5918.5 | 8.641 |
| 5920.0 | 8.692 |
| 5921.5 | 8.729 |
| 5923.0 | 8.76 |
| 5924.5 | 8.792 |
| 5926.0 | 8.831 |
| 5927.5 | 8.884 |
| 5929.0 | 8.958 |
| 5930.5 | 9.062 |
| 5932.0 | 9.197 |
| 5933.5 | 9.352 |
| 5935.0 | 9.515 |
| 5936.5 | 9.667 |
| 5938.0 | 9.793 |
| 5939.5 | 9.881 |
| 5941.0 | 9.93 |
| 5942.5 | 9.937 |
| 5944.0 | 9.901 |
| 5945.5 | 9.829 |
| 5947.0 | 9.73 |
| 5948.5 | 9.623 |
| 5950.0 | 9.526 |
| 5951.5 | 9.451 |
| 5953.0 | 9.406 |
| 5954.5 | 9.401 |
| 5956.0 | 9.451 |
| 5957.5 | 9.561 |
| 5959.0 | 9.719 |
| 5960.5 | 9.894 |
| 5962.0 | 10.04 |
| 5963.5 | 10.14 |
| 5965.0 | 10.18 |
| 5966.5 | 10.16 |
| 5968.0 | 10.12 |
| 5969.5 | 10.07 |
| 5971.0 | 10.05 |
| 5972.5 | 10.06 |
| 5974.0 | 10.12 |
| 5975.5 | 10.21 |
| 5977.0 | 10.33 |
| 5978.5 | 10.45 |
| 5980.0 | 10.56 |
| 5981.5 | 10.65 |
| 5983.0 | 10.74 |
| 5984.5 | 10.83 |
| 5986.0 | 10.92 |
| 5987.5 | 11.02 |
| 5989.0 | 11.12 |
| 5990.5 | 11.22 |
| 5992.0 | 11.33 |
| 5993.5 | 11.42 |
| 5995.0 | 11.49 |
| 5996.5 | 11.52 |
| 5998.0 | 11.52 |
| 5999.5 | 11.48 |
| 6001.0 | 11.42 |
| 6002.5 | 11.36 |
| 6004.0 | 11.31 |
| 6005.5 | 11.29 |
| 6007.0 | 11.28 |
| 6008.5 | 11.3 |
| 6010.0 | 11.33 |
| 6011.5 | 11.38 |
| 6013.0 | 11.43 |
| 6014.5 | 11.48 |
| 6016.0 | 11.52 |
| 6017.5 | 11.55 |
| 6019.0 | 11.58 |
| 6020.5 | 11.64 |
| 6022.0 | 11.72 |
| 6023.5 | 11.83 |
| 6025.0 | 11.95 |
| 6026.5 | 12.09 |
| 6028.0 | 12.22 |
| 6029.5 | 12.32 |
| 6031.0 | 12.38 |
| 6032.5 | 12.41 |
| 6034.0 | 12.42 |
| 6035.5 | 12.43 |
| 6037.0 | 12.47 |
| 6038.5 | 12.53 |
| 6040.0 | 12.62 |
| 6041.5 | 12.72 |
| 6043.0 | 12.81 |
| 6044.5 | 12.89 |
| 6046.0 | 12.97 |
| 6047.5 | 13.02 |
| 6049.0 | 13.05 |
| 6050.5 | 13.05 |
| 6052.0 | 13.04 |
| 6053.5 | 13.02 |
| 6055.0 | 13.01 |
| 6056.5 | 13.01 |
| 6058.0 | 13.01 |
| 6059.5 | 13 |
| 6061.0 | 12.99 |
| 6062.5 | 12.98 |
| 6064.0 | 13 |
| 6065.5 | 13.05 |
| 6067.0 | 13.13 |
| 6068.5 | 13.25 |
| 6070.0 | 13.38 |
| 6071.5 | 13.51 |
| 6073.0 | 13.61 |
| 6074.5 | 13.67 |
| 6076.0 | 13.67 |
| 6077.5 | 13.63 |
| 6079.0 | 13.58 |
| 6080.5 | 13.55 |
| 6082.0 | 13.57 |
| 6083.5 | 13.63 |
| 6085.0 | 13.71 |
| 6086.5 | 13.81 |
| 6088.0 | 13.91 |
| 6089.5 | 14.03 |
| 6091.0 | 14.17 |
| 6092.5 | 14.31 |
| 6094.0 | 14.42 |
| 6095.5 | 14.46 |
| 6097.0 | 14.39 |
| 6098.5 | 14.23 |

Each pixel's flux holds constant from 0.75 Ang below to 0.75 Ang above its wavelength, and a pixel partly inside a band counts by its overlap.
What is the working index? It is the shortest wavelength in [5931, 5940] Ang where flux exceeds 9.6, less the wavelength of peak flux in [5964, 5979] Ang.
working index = -42.0 Ang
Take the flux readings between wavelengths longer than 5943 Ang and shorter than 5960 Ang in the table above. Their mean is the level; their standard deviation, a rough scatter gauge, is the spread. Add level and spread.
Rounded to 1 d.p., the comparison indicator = 9.8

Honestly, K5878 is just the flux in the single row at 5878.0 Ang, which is 8.355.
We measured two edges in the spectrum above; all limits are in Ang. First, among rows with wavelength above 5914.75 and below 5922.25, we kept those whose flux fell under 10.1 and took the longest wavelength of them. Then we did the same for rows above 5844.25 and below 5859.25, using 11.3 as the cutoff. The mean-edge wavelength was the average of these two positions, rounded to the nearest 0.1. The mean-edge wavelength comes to 5890.0 Ang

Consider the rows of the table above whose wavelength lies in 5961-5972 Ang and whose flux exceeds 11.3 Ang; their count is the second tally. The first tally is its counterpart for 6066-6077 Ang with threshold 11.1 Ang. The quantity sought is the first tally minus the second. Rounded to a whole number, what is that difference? 7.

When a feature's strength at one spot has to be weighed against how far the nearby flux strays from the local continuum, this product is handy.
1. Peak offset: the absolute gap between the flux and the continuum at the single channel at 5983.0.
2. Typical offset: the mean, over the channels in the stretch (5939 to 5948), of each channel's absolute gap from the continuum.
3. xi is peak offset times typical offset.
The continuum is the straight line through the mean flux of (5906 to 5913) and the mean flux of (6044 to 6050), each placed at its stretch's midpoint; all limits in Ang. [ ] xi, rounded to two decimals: 0.07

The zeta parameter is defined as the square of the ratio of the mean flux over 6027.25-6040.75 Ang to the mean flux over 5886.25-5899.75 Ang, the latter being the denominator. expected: 7.37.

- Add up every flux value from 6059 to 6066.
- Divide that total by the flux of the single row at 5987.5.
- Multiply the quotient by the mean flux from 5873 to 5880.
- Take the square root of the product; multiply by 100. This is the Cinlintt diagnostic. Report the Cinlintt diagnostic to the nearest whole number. 711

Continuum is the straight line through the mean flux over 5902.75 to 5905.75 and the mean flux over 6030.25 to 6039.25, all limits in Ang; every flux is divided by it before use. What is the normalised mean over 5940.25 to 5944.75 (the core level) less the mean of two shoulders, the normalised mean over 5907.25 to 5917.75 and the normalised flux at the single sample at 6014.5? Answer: 0.10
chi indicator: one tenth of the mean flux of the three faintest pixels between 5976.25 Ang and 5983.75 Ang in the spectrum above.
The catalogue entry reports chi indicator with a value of 1.0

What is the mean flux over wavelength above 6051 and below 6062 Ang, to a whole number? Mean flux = 13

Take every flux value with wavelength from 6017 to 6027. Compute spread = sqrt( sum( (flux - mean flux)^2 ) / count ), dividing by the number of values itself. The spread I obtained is 0.19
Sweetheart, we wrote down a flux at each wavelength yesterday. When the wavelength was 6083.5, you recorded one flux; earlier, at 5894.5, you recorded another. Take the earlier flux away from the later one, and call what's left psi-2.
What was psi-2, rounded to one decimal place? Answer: 9.6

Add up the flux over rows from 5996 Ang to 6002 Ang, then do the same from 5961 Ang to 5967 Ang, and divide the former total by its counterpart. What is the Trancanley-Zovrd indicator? 1.13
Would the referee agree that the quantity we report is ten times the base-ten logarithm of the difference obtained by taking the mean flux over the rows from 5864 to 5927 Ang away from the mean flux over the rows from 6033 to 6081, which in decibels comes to 7.4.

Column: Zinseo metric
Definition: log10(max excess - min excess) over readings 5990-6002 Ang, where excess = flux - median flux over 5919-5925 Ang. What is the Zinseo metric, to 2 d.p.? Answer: -0.52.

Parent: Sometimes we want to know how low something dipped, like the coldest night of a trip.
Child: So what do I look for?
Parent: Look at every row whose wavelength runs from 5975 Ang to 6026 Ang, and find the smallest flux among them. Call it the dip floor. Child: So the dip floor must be 10.21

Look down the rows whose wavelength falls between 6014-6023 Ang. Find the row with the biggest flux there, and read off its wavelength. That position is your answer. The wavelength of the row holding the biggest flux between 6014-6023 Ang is 6022.0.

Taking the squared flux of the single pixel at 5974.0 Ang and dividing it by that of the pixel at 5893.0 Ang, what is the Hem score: 6.6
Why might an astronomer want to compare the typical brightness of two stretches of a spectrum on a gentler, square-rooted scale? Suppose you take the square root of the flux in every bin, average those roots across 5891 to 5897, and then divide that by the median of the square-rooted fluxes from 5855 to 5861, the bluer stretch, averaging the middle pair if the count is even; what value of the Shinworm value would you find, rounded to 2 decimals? 0.62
